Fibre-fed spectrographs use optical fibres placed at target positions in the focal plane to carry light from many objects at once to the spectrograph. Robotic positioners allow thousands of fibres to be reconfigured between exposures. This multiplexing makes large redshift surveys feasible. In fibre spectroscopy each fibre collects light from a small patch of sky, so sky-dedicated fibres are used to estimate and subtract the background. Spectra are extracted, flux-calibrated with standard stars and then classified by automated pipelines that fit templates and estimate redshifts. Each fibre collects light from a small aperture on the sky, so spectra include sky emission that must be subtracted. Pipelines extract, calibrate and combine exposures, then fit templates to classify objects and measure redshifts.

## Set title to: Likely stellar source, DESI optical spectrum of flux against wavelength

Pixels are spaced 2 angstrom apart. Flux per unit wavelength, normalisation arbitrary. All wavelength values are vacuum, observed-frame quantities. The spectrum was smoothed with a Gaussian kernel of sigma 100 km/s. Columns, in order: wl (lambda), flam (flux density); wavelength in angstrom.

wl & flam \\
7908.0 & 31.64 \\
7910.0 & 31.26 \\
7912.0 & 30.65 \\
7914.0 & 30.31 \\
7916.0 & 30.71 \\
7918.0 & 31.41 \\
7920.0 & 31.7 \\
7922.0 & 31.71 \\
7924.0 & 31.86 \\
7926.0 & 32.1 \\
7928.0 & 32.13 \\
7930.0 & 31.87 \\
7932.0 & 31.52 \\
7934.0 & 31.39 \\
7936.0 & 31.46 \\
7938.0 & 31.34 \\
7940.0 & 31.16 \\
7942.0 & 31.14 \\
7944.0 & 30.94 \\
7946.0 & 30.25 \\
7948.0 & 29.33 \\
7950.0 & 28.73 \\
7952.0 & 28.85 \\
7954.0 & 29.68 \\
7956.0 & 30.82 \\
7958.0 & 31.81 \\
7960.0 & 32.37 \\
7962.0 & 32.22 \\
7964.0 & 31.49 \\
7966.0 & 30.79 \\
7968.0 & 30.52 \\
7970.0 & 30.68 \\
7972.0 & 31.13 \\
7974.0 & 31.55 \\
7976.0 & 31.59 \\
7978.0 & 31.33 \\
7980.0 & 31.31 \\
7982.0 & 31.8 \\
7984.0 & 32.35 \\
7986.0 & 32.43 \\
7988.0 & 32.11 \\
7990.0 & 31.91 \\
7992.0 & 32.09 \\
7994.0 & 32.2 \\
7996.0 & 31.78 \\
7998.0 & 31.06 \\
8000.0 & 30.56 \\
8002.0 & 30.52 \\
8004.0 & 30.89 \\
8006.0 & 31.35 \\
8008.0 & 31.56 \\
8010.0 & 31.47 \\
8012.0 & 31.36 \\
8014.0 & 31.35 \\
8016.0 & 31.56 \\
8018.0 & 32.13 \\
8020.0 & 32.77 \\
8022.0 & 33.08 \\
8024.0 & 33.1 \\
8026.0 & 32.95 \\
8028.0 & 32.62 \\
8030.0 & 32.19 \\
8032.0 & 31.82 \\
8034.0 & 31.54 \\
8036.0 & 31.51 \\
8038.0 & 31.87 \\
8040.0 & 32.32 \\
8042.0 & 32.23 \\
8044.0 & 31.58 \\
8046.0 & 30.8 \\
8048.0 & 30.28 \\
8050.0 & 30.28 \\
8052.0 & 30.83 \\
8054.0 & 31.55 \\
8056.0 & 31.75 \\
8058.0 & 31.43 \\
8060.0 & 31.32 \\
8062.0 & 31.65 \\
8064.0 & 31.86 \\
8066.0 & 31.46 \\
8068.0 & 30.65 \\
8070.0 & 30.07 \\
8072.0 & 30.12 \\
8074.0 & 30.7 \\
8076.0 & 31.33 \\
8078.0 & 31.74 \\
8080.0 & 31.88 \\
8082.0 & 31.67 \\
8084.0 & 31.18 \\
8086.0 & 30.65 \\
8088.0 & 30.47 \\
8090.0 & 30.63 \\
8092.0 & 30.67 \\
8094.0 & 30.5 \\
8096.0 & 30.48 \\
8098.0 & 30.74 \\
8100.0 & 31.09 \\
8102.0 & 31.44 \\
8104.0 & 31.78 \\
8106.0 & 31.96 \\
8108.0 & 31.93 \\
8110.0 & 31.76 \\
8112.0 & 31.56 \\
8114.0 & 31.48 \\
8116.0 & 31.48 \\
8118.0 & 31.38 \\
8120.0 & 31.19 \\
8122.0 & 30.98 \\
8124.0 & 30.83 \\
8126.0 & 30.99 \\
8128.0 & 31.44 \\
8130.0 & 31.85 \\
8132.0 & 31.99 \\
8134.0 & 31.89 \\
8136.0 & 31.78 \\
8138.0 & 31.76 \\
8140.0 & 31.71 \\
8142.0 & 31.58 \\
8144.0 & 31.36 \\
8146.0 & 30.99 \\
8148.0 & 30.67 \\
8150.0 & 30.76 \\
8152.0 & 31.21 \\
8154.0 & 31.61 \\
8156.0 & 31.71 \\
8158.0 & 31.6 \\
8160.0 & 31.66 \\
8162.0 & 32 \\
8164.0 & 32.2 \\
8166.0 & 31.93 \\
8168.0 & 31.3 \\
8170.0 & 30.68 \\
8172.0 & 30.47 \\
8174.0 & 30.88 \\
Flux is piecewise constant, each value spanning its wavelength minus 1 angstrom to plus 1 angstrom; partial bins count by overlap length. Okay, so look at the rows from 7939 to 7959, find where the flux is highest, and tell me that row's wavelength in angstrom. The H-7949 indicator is 7958.0 angstrom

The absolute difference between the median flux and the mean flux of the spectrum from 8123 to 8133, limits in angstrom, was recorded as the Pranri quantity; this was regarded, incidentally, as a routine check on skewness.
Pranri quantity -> 0.020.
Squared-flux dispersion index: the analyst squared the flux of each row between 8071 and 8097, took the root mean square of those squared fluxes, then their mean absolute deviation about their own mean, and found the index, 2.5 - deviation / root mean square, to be 2.47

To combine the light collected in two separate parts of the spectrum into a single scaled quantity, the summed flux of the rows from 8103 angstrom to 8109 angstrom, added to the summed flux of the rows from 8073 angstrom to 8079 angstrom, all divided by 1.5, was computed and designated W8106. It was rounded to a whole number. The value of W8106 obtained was 126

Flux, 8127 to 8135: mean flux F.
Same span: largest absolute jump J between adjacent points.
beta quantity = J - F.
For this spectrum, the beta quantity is -31.4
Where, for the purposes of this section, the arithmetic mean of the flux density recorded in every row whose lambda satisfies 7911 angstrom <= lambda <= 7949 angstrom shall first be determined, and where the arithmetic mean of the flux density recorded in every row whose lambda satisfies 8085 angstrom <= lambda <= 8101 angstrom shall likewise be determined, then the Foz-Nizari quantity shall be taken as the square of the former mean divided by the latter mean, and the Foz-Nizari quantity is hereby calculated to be 31.8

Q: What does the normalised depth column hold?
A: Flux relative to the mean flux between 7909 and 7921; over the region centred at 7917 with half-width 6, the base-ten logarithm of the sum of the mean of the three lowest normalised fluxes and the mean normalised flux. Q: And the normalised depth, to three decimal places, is 0.298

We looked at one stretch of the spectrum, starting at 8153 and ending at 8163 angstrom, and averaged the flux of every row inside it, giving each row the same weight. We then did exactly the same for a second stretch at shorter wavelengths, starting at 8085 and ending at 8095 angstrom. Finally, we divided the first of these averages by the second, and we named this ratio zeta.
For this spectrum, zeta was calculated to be 1.04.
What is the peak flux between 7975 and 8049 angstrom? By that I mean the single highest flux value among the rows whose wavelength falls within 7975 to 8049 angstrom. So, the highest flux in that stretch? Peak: 33.1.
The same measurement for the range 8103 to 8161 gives 31.99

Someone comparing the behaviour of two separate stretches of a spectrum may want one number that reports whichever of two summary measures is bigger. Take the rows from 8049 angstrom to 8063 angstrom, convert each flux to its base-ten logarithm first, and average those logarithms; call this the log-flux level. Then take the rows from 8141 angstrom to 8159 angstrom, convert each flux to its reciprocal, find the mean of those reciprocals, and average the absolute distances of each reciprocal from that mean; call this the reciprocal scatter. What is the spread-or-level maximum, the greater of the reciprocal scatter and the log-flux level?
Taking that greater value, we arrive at 1.49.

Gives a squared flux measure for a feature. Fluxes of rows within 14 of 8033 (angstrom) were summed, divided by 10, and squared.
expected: 2028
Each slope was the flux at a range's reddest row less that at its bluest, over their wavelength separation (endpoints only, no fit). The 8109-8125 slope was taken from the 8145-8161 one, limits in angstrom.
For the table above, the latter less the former 0.11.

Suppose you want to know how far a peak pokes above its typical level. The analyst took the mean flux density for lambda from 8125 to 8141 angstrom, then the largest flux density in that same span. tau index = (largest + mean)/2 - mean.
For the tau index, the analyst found 0.2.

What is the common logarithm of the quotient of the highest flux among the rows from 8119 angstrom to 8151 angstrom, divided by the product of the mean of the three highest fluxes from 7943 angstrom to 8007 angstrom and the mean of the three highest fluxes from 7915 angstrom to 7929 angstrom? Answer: -1.51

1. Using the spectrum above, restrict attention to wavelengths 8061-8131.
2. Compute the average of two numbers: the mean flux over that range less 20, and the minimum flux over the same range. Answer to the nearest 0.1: 20.6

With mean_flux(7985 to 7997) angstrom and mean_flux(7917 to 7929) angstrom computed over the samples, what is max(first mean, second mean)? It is 32.1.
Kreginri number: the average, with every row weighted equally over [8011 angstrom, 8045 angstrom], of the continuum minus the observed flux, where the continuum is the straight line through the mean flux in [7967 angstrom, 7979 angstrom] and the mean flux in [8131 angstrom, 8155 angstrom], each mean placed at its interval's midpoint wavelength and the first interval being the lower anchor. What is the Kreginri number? -0.88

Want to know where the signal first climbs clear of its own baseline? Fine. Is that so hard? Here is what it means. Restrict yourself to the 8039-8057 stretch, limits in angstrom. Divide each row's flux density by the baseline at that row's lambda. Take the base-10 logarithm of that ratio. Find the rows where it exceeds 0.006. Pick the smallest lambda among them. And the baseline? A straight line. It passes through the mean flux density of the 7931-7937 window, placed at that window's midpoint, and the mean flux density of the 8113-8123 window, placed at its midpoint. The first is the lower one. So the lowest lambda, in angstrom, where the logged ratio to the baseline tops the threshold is 8040.0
